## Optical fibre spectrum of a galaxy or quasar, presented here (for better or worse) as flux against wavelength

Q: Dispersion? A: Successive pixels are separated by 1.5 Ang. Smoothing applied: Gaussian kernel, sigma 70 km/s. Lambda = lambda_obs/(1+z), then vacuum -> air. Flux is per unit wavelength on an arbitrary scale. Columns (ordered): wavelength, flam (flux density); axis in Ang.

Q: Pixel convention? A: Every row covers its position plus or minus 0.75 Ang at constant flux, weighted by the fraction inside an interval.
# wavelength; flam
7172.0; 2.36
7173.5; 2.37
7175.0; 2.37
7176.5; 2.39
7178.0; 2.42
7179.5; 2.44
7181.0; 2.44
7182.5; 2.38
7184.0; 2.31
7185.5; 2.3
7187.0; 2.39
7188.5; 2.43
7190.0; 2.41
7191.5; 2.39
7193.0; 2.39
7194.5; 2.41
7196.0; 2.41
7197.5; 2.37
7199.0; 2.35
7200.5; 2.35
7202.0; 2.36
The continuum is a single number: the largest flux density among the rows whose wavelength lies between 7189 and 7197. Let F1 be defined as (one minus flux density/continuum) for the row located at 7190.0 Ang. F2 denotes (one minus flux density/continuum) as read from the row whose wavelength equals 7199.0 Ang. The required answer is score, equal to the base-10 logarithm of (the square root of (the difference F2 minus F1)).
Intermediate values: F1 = 0.000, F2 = 0.025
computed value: -0.80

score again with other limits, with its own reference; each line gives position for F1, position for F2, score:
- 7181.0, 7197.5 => -0.77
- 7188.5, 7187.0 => -0.89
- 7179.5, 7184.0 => -0.63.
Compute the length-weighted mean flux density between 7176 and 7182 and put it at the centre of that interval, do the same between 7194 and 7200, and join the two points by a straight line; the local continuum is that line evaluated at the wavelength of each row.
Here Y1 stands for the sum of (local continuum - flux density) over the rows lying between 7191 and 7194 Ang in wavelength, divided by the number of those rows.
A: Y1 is 0.00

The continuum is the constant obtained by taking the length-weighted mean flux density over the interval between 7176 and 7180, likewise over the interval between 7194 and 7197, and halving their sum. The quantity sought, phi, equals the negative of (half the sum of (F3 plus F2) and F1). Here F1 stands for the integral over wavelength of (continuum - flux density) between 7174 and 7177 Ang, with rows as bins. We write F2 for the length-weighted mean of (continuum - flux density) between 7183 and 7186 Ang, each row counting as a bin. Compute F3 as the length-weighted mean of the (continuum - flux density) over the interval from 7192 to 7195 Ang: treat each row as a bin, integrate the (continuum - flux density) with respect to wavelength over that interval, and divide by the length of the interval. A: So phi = -0.107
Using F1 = 0.10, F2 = 0.10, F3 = 0.013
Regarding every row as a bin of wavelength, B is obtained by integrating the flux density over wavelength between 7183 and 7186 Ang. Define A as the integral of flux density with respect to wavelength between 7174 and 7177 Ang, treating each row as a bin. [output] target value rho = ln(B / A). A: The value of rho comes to -0.03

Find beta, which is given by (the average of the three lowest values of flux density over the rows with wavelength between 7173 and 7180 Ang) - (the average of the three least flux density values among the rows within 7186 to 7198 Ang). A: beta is -0.01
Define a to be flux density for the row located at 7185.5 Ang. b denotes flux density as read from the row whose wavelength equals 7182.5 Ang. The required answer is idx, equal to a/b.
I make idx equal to 0.97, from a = 2.3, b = 2.38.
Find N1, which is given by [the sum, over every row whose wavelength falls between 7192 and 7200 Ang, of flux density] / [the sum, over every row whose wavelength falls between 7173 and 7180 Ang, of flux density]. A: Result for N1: 0.99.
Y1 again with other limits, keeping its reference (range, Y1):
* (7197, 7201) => 0.02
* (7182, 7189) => 0.05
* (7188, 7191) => -0.02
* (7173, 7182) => 0.02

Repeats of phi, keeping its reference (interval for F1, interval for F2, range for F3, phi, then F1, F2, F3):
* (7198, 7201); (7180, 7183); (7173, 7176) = -0.109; 0.18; 0.00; 0.040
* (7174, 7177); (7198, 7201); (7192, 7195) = -0.087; 0.10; 0.06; 0.013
